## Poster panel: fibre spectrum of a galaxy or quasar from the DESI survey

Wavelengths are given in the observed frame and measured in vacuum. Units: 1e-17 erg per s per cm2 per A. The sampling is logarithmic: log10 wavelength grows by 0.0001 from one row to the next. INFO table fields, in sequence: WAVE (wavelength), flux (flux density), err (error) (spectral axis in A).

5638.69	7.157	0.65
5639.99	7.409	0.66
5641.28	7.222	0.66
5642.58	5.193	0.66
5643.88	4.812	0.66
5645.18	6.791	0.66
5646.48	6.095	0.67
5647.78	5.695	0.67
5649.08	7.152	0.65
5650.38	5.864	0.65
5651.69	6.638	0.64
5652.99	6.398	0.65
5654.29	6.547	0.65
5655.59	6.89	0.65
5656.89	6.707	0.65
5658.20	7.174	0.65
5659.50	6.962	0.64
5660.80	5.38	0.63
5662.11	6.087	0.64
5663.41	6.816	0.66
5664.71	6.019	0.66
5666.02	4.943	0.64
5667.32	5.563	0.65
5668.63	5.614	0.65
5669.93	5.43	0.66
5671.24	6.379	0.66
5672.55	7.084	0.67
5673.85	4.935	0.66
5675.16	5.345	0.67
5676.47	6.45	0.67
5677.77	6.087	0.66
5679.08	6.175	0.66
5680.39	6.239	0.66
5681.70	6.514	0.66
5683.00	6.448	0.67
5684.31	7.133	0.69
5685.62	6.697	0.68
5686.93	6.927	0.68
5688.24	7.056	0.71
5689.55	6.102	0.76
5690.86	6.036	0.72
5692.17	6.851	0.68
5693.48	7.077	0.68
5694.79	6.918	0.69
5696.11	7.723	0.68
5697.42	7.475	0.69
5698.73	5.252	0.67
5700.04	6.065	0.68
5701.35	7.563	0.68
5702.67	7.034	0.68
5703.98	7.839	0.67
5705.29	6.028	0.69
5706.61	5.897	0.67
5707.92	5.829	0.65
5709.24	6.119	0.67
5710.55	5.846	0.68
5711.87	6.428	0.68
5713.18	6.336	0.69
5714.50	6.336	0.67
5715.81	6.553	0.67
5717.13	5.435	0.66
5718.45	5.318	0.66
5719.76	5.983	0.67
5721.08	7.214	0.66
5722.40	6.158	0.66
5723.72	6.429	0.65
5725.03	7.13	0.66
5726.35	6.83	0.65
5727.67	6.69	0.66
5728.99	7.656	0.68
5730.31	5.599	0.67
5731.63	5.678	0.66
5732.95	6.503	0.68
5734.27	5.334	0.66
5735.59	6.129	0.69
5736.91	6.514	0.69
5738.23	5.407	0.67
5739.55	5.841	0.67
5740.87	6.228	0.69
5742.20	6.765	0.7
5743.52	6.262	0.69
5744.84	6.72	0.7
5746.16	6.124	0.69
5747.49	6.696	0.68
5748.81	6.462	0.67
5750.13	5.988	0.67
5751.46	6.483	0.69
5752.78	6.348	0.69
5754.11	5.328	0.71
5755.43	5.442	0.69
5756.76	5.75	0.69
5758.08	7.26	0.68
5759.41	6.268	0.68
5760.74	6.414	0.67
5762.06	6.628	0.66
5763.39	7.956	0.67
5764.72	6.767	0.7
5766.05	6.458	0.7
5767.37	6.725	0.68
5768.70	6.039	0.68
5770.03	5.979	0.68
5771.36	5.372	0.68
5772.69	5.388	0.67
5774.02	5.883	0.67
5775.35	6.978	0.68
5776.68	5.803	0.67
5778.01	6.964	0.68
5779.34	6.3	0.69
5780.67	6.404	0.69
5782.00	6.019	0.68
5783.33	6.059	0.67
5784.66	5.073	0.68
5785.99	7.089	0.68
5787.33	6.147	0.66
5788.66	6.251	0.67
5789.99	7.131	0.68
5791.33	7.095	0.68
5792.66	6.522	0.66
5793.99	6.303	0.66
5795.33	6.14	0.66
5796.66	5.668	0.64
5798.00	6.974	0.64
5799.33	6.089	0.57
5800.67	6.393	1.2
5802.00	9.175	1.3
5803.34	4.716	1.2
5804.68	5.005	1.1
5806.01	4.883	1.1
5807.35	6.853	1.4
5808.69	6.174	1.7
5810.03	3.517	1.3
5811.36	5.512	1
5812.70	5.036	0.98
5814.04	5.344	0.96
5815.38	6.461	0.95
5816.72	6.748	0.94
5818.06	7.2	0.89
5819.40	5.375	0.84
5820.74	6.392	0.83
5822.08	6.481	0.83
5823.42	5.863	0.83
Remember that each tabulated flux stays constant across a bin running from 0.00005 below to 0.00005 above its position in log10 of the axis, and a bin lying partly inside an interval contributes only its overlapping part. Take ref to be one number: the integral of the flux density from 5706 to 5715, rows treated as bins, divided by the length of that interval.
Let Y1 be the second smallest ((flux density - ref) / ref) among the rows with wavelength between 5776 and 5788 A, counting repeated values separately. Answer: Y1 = -0.05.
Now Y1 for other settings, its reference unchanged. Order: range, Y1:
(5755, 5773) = -0.12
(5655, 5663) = 0.00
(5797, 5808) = -0.20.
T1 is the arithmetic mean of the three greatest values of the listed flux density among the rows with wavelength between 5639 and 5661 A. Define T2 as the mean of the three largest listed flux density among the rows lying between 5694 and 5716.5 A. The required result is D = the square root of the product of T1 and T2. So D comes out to 7.49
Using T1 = 7.27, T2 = 7.7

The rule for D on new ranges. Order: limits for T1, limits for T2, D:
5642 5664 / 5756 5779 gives 7.25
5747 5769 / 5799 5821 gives 7.53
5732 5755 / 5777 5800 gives 6.91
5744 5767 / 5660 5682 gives 7.06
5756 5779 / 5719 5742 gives 7.37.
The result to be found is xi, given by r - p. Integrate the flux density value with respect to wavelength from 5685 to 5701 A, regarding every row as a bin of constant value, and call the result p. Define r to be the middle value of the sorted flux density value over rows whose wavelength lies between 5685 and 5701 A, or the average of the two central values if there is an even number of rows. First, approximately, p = 107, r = 6.88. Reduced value -100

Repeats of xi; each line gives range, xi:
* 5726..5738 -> -69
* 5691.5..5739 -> -299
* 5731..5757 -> -153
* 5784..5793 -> -52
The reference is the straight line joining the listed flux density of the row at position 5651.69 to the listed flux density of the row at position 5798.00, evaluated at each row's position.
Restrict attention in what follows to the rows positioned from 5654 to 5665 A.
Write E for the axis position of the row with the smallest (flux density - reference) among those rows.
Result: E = 5660.80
